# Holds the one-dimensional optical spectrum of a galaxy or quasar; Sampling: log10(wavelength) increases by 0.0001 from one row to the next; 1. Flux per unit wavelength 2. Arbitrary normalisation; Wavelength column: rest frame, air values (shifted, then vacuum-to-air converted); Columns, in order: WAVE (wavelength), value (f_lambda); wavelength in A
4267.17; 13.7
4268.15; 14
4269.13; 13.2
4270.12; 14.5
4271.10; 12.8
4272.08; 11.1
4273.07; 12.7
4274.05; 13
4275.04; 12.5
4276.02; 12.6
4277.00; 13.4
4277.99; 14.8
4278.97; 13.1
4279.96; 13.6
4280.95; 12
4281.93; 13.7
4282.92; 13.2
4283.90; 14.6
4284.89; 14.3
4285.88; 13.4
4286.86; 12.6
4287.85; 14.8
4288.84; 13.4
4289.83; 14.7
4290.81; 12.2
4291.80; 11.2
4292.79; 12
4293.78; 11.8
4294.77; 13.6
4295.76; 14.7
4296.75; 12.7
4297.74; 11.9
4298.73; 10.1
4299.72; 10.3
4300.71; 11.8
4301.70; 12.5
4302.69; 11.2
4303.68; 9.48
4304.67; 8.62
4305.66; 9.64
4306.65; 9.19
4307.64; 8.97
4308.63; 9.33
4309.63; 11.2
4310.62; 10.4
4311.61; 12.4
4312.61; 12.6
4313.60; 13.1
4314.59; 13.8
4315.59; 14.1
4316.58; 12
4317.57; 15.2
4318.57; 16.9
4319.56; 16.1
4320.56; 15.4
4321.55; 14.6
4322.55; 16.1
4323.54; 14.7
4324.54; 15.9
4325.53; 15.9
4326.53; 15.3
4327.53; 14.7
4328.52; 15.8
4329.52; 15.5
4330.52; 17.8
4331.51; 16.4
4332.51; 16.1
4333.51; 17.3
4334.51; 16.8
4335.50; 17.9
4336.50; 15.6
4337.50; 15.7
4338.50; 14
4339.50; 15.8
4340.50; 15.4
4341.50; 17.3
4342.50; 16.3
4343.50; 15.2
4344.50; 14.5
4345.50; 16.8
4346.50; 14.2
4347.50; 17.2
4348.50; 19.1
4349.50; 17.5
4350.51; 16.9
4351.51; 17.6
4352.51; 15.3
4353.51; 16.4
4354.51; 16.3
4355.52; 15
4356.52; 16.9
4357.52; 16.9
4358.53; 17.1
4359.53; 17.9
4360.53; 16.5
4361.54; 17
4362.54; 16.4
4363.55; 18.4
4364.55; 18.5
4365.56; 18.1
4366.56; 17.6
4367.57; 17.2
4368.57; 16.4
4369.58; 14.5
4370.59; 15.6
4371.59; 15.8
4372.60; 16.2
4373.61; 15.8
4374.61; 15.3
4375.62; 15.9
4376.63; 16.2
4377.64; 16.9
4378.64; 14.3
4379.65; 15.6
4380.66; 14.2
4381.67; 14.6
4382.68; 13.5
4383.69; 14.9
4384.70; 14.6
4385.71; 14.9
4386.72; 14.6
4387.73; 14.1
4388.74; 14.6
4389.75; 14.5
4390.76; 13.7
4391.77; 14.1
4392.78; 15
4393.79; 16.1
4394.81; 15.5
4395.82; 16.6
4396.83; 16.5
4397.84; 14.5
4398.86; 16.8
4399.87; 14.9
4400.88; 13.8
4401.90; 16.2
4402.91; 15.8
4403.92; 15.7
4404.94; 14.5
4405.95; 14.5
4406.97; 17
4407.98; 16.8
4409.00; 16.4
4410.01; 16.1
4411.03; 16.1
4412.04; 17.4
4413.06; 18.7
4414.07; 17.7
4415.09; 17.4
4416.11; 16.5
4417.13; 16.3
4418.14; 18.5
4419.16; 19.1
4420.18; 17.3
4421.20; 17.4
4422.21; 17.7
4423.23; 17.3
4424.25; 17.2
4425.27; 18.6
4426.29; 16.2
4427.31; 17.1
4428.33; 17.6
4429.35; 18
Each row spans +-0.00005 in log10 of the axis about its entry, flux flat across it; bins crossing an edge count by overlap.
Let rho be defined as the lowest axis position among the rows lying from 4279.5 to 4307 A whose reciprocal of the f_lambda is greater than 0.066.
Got 4279.96 A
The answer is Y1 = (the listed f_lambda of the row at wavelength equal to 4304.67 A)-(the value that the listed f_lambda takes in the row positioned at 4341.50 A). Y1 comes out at -9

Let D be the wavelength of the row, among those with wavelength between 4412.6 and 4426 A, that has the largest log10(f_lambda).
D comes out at 4419.16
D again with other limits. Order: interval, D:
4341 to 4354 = 4348.50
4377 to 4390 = 4377.64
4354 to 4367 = 4364.55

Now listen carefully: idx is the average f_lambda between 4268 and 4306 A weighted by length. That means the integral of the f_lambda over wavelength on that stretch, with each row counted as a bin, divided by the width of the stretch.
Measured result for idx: 12.6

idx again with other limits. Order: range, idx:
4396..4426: 16.6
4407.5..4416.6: 17.0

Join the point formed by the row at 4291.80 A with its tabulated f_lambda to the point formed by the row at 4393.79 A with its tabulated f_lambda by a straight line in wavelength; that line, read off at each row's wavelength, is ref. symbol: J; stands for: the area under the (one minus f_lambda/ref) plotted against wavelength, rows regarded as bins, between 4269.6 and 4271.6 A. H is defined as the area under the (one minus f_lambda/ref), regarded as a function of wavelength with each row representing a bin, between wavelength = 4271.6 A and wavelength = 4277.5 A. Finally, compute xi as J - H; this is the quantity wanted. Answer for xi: 0.6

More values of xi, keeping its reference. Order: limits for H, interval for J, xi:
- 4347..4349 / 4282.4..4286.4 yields -0.5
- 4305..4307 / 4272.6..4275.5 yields -1.1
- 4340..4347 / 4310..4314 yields 1.1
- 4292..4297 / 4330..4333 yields -0.2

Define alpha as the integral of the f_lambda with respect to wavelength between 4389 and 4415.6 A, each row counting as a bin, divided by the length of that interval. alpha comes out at 15.8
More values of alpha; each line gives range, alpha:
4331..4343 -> 16.2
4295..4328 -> 12.8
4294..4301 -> 12.1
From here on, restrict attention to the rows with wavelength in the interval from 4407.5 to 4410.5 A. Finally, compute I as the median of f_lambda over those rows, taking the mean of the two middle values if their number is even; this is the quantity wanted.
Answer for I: 16.4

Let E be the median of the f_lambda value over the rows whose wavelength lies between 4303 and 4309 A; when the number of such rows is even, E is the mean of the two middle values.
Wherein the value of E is 9.3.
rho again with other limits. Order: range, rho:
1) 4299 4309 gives 4299.72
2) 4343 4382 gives 4344.50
